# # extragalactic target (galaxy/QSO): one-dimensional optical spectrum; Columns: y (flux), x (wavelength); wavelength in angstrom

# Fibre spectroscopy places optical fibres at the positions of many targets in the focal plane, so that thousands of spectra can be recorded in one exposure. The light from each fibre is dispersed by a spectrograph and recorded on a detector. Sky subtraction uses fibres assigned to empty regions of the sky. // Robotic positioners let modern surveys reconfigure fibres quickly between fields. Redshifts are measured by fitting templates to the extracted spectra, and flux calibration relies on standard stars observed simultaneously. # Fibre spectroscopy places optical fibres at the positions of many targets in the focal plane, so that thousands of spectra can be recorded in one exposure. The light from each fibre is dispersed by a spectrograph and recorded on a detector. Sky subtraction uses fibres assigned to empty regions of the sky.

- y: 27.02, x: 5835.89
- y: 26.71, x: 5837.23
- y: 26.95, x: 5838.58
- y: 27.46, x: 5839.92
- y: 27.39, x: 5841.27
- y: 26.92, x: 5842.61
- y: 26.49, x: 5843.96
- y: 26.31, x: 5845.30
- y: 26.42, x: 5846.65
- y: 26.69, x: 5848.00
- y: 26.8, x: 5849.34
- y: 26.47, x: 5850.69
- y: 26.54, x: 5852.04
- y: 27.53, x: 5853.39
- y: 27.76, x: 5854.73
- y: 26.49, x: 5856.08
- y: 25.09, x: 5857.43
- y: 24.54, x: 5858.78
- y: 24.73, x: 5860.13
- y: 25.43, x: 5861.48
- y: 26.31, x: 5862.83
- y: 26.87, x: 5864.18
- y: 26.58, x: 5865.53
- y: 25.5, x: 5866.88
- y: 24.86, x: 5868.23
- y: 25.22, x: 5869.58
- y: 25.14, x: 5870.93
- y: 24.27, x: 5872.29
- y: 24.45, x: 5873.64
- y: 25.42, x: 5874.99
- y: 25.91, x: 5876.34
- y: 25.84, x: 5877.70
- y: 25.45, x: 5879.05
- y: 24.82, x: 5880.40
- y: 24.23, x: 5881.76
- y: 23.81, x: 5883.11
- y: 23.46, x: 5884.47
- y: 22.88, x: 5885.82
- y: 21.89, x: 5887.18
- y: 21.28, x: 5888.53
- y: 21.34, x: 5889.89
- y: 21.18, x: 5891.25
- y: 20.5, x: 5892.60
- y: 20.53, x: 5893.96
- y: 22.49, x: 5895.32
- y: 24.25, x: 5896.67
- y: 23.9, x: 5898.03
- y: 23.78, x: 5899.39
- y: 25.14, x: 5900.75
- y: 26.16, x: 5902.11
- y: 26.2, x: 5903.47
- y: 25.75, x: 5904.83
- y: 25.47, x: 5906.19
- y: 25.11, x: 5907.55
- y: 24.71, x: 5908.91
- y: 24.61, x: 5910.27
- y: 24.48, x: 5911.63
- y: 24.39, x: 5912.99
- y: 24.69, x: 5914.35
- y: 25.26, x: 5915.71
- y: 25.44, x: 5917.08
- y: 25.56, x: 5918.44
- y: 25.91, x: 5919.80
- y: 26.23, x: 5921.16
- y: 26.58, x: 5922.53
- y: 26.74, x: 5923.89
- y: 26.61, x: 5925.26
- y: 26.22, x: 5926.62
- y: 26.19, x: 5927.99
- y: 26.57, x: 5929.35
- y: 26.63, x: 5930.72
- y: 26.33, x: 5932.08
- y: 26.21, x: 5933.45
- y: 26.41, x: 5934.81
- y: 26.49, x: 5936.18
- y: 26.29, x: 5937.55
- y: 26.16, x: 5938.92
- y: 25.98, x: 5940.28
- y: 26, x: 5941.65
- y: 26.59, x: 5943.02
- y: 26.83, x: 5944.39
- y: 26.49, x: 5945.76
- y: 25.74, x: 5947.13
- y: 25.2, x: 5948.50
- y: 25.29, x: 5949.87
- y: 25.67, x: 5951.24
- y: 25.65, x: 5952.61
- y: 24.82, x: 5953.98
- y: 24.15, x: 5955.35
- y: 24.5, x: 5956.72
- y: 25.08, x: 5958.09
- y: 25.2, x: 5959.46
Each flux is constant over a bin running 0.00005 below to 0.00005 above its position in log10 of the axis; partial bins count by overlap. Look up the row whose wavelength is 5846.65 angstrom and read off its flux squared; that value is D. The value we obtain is 698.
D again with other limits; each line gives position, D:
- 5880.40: 616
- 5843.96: 702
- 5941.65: 676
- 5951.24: 659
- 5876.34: 671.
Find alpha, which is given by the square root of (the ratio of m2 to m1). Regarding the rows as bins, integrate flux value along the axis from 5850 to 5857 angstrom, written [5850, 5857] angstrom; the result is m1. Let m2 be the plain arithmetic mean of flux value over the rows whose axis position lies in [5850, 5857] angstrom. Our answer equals 0.379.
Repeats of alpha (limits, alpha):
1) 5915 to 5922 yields 0.378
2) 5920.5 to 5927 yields 0.392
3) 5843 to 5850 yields 0.378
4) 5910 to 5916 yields 0.408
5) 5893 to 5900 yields 0.379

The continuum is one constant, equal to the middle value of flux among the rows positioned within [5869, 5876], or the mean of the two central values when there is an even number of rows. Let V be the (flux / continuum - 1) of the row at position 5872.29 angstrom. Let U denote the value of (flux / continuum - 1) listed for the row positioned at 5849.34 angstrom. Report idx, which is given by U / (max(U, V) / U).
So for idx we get 0.066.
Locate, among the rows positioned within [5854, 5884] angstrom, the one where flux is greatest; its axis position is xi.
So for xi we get 5854.73 angstrom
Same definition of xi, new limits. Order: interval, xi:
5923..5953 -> 5944.39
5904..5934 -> 5923.89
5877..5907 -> 5903.47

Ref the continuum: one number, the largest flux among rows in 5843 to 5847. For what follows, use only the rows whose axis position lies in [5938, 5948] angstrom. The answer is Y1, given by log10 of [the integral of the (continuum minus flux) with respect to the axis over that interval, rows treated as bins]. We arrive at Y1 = 0.40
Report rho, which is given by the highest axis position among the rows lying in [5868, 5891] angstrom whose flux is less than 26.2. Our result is 5889.89 angstrom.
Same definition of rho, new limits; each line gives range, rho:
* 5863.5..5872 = 5870.93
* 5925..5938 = 5927.99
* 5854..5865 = 5861.48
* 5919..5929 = 5927.99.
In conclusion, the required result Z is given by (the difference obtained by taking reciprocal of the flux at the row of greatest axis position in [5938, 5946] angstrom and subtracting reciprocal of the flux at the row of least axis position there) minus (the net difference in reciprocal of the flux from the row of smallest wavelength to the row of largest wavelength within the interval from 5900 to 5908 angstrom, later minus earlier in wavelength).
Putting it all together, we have -0.0005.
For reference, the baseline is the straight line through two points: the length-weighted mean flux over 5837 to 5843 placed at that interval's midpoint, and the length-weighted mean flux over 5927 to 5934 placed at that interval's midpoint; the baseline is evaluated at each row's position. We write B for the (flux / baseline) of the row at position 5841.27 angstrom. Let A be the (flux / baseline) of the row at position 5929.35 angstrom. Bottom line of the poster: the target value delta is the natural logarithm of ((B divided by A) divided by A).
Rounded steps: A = 1.01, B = 1.01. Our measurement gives 0.00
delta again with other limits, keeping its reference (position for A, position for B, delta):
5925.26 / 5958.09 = -0.06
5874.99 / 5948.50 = 0.07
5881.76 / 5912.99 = 0.12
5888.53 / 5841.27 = 0.47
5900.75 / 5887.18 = -0.09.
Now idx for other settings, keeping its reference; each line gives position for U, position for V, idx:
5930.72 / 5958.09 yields 0.059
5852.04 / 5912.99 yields 0.056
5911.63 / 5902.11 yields 0.017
